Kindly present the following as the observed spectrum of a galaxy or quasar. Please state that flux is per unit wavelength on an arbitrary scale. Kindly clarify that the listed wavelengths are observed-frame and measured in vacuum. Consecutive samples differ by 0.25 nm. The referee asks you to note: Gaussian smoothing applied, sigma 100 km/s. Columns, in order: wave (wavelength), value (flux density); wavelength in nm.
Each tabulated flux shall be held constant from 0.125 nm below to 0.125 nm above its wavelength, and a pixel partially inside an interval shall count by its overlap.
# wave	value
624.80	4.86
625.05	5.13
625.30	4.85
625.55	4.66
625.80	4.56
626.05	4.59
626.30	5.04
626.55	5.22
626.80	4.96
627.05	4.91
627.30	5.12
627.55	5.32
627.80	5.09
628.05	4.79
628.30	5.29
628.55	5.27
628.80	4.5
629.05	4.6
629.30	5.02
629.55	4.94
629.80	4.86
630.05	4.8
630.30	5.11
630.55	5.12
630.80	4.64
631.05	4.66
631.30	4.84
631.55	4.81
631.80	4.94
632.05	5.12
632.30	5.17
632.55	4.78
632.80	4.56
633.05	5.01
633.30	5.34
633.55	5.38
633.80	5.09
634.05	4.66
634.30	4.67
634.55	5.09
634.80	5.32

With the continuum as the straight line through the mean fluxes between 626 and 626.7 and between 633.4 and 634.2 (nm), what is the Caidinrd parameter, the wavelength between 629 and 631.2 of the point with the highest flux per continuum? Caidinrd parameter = 630.55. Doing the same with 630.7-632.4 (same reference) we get 632.30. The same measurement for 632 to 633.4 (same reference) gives 633.30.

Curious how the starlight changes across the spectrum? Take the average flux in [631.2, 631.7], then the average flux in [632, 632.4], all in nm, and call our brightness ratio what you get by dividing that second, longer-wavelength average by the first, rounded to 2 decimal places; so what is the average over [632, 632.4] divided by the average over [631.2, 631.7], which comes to 1.07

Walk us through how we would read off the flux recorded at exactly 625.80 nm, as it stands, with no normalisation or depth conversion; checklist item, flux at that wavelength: 4.56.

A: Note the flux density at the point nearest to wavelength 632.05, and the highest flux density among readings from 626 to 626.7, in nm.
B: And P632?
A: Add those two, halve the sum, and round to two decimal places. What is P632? 5.17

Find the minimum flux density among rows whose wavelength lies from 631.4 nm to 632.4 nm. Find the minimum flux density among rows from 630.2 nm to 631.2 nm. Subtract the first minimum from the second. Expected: -0.17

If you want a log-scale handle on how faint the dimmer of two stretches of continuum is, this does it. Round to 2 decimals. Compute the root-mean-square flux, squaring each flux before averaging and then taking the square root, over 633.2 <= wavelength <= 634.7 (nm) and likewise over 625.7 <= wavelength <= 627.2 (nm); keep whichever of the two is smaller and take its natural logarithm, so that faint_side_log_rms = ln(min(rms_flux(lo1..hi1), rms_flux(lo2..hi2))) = 1.59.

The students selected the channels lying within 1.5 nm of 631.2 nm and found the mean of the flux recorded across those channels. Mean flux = 4.90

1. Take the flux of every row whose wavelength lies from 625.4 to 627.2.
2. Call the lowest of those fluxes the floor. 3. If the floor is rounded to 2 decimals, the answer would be 4.56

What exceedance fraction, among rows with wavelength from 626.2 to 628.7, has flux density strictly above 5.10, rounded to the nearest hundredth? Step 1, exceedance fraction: 0.50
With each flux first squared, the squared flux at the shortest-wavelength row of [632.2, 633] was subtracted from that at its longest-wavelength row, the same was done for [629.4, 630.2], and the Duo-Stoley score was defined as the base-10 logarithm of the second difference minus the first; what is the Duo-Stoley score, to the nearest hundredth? 0.66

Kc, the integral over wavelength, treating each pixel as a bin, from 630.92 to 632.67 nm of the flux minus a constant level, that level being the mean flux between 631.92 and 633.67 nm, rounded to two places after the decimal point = -0.26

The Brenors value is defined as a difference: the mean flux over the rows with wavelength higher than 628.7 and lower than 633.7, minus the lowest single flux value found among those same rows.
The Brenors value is 0.41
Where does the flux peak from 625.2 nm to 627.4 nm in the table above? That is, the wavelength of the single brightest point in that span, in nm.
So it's 626.55 nm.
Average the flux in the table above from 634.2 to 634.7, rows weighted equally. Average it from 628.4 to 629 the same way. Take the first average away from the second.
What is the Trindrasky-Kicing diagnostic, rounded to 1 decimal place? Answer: 0.0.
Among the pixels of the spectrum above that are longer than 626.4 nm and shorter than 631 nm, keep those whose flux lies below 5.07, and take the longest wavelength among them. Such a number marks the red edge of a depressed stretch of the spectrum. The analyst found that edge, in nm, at 630.80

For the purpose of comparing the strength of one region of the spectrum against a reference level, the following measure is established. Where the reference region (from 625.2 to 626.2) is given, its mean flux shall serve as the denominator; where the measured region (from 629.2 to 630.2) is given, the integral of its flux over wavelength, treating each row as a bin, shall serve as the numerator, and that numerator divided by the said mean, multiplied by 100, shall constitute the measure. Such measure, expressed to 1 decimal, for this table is 105.1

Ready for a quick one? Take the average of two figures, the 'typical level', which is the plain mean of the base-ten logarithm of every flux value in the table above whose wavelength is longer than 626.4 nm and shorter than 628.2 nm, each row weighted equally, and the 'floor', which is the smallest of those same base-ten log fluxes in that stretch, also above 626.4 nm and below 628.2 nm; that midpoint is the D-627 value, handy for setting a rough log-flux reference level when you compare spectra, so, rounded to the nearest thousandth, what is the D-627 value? 0.692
